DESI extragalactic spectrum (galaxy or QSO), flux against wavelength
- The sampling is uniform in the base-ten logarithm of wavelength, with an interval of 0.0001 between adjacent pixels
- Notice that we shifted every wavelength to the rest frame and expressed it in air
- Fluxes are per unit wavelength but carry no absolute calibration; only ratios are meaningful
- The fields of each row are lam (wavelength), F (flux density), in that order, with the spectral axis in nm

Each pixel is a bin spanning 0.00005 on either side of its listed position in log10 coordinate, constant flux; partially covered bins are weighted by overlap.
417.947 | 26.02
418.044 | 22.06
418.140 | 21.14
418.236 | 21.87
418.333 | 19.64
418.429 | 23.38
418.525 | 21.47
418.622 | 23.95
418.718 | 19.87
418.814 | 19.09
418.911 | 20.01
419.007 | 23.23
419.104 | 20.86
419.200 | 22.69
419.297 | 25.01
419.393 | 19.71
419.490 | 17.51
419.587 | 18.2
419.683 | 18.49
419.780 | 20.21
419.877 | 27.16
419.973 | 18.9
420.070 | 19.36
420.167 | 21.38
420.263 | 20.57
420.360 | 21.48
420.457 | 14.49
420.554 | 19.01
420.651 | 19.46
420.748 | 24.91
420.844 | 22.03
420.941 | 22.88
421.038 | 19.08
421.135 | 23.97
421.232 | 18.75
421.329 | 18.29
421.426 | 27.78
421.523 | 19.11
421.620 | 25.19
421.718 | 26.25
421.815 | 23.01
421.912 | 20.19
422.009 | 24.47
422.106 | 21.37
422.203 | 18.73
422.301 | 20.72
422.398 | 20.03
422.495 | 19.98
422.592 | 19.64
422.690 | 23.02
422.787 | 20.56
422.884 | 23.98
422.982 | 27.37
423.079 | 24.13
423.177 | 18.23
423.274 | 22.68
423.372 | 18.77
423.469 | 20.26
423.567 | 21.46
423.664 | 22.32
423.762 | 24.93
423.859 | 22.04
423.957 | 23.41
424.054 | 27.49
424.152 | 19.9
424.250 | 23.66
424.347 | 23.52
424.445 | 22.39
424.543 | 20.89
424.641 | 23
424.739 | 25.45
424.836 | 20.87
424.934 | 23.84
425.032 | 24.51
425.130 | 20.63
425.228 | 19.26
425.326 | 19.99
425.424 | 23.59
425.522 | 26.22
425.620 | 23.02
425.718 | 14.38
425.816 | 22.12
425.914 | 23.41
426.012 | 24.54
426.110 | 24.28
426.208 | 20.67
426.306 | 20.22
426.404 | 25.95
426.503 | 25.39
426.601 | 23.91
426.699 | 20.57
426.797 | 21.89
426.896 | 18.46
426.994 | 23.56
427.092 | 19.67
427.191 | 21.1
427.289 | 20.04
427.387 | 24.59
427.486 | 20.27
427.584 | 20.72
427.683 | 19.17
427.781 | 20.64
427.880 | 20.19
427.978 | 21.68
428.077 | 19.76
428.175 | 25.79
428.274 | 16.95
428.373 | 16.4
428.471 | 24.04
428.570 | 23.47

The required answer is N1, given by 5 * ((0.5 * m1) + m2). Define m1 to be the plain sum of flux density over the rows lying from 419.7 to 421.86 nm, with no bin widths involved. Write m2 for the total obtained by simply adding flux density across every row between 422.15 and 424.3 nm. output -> 3600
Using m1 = 473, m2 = 483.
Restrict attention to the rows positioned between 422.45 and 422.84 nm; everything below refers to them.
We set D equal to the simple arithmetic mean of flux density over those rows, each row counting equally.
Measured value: 20.8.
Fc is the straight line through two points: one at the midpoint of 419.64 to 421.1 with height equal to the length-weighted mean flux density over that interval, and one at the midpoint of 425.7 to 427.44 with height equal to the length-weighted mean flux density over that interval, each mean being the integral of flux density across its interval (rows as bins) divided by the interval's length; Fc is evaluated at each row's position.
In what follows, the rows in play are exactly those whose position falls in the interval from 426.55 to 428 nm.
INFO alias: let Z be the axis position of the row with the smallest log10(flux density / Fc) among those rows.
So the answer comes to 426.896 nm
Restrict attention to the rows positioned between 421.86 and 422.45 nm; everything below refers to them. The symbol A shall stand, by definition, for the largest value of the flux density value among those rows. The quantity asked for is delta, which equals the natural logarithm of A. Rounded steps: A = 24.47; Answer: 3.197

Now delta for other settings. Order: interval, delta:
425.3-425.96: 3.267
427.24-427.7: 3.202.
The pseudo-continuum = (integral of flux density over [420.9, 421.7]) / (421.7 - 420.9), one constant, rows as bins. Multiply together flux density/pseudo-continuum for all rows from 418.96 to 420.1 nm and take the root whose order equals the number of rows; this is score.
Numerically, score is 0.94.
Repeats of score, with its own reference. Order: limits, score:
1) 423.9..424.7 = 1.04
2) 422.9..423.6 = 0.98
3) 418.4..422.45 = 0.96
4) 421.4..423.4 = 1.00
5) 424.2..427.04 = 1.01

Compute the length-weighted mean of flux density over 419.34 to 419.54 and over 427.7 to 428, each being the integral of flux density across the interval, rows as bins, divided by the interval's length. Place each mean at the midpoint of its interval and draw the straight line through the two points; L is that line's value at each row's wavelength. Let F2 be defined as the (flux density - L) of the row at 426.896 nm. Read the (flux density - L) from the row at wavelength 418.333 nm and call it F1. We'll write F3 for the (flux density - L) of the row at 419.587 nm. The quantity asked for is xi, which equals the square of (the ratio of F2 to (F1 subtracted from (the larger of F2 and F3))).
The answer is 1.3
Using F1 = 1.1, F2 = -1.9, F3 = -0.6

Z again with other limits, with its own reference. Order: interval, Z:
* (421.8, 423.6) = 423.177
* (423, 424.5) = 423.177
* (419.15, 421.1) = 420.457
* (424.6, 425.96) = 425.718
